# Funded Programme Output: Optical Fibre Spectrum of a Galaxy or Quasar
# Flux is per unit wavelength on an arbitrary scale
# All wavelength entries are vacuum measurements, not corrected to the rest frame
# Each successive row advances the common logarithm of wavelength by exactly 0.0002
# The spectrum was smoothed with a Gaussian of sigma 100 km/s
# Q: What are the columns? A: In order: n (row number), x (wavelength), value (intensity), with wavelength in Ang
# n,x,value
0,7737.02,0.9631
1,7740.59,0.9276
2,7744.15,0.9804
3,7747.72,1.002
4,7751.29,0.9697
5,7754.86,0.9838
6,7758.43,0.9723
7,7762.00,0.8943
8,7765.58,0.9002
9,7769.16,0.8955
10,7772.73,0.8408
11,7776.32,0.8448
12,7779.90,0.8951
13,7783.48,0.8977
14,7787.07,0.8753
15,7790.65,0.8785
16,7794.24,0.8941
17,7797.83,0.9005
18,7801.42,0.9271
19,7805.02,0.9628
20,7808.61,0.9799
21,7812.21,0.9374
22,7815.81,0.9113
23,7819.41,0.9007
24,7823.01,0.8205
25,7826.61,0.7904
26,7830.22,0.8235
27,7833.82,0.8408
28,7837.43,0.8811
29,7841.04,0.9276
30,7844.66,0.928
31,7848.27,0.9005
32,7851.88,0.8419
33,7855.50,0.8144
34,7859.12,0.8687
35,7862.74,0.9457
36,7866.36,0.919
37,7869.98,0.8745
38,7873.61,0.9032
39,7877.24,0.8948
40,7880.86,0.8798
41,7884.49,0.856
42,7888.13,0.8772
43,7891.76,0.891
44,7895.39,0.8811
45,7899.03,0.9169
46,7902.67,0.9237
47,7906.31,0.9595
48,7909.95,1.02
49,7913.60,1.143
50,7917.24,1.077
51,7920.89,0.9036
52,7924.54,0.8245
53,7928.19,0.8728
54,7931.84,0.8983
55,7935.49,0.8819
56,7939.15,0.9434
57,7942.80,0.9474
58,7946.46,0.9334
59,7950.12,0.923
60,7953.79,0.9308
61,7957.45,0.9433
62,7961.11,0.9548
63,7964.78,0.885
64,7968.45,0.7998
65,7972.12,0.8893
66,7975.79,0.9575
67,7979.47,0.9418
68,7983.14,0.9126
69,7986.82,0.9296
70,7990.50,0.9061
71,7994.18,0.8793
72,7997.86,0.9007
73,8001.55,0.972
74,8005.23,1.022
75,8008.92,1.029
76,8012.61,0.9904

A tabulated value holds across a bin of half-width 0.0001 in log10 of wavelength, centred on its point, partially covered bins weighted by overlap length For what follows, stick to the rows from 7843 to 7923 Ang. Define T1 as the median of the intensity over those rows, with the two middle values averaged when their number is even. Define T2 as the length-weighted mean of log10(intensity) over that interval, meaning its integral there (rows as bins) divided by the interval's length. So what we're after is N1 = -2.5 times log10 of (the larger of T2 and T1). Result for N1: 0.1122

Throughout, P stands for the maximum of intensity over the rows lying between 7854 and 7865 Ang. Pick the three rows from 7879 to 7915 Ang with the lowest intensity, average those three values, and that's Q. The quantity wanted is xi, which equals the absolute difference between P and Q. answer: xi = 0.075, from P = 0.9457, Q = 0.871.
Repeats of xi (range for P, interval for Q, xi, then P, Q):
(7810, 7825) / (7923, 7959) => 0.078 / 0.9374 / 0.860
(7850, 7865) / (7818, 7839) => 0.134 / 0.9457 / 0.811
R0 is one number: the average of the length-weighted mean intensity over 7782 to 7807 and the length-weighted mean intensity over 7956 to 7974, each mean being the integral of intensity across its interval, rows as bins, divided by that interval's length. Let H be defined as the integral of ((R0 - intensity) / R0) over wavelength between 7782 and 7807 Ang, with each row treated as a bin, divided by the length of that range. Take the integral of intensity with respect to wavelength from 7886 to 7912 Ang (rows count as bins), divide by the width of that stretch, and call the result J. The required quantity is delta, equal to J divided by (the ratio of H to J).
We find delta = -128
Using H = -0.01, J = 0.92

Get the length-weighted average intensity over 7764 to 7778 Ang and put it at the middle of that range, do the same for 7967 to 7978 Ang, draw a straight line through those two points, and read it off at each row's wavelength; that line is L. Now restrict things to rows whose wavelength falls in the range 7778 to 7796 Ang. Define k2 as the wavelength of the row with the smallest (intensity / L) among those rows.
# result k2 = 7787.07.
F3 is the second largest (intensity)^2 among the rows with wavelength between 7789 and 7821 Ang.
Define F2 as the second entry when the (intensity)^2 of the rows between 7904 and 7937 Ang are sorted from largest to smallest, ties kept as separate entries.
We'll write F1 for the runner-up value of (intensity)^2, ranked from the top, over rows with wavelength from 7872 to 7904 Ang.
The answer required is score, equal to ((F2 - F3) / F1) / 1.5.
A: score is 0.185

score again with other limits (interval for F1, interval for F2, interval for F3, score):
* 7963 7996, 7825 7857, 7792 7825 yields -0.050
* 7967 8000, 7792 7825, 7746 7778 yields -0.031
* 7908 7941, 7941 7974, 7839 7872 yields 0.021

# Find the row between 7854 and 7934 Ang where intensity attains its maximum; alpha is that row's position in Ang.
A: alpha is 7913.60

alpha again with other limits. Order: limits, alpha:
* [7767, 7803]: 7801.42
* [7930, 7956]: 7942.80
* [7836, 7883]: 7862.74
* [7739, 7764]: 7747.72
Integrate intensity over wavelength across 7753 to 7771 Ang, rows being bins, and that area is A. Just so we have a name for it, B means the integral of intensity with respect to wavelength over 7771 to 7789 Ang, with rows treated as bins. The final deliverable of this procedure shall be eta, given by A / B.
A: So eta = 1.07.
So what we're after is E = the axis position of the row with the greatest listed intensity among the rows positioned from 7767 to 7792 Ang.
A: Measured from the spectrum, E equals 7783.48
